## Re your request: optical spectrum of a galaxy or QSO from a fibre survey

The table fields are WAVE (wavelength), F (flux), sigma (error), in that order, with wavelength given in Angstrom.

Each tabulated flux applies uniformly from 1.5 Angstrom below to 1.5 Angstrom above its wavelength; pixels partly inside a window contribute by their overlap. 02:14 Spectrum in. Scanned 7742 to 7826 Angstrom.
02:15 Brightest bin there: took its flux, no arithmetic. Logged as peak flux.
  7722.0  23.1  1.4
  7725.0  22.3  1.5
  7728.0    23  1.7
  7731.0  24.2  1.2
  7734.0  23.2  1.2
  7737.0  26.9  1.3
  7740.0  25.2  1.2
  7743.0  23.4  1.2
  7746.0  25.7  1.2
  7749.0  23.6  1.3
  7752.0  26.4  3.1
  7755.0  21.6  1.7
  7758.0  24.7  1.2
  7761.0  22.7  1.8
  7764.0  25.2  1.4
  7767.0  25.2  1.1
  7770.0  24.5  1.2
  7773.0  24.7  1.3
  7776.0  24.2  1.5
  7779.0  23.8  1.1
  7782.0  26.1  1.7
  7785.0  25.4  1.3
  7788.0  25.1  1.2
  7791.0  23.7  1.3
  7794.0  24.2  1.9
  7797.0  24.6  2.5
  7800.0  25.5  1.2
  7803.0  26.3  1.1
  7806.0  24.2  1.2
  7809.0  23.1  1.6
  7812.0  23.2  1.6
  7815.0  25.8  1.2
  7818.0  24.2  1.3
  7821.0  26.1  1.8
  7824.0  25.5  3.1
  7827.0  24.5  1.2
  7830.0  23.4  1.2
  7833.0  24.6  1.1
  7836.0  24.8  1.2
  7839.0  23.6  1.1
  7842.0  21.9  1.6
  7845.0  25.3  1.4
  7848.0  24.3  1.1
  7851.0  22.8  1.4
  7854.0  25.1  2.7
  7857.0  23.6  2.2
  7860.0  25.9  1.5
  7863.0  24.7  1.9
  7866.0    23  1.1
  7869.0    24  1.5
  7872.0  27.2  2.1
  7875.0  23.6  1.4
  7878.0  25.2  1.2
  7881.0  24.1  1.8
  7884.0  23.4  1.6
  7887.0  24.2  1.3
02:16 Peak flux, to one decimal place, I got 26.4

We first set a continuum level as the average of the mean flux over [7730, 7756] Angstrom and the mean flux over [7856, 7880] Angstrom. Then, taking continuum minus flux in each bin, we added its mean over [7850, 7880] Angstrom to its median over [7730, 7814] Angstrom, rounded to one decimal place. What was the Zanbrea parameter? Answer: 0.1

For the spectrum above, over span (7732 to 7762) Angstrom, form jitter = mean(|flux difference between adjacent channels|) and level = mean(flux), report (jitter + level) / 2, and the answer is 13.5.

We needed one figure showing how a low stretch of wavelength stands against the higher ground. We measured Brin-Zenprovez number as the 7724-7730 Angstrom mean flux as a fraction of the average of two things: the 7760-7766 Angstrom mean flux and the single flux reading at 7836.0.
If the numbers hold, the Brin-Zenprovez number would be 0.93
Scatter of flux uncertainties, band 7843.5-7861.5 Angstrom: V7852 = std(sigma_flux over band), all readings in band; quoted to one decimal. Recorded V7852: 0.6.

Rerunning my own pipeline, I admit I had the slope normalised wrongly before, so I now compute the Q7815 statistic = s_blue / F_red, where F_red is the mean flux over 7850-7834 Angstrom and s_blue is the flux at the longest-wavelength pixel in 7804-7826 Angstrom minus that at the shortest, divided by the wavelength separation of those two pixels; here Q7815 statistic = 0.003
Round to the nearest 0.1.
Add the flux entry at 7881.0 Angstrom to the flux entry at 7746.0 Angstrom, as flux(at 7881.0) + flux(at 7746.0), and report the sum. 49.8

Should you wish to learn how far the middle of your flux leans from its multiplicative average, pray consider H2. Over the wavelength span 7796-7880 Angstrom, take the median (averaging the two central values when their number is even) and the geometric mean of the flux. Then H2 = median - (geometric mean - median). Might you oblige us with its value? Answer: 24.6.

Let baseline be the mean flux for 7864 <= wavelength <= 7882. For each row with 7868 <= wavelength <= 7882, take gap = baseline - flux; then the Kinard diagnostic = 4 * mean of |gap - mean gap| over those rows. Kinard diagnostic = 4.4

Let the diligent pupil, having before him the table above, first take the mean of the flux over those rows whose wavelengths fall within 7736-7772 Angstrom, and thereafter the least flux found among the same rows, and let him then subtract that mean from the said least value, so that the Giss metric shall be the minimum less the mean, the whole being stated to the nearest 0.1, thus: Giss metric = -3.0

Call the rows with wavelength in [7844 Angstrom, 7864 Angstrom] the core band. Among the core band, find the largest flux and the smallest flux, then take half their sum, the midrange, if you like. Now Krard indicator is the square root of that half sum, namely 4.93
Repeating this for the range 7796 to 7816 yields 4.97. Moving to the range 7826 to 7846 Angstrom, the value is 4.86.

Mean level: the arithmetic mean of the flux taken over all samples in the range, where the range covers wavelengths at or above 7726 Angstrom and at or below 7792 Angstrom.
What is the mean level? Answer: 24.5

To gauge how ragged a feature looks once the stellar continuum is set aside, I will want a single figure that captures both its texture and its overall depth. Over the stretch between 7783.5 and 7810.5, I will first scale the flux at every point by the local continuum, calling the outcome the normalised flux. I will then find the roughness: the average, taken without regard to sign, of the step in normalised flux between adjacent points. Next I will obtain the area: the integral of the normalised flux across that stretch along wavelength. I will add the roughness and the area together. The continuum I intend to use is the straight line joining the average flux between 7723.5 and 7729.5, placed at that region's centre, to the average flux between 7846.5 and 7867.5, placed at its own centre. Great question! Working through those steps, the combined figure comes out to 28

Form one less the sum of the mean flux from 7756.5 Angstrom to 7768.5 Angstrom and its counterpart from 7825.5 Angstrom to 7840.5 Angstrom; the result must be -47.6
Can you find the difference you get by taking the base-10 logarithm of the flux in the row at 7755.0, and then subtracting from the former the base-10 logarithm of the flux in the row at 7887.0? -0.05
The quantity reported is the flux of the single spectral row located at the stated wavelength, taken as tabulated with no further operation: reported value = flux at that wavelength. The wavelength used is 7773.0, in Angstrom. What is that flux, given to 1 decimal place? 24.7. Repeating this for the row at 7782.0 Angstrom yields 26.1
